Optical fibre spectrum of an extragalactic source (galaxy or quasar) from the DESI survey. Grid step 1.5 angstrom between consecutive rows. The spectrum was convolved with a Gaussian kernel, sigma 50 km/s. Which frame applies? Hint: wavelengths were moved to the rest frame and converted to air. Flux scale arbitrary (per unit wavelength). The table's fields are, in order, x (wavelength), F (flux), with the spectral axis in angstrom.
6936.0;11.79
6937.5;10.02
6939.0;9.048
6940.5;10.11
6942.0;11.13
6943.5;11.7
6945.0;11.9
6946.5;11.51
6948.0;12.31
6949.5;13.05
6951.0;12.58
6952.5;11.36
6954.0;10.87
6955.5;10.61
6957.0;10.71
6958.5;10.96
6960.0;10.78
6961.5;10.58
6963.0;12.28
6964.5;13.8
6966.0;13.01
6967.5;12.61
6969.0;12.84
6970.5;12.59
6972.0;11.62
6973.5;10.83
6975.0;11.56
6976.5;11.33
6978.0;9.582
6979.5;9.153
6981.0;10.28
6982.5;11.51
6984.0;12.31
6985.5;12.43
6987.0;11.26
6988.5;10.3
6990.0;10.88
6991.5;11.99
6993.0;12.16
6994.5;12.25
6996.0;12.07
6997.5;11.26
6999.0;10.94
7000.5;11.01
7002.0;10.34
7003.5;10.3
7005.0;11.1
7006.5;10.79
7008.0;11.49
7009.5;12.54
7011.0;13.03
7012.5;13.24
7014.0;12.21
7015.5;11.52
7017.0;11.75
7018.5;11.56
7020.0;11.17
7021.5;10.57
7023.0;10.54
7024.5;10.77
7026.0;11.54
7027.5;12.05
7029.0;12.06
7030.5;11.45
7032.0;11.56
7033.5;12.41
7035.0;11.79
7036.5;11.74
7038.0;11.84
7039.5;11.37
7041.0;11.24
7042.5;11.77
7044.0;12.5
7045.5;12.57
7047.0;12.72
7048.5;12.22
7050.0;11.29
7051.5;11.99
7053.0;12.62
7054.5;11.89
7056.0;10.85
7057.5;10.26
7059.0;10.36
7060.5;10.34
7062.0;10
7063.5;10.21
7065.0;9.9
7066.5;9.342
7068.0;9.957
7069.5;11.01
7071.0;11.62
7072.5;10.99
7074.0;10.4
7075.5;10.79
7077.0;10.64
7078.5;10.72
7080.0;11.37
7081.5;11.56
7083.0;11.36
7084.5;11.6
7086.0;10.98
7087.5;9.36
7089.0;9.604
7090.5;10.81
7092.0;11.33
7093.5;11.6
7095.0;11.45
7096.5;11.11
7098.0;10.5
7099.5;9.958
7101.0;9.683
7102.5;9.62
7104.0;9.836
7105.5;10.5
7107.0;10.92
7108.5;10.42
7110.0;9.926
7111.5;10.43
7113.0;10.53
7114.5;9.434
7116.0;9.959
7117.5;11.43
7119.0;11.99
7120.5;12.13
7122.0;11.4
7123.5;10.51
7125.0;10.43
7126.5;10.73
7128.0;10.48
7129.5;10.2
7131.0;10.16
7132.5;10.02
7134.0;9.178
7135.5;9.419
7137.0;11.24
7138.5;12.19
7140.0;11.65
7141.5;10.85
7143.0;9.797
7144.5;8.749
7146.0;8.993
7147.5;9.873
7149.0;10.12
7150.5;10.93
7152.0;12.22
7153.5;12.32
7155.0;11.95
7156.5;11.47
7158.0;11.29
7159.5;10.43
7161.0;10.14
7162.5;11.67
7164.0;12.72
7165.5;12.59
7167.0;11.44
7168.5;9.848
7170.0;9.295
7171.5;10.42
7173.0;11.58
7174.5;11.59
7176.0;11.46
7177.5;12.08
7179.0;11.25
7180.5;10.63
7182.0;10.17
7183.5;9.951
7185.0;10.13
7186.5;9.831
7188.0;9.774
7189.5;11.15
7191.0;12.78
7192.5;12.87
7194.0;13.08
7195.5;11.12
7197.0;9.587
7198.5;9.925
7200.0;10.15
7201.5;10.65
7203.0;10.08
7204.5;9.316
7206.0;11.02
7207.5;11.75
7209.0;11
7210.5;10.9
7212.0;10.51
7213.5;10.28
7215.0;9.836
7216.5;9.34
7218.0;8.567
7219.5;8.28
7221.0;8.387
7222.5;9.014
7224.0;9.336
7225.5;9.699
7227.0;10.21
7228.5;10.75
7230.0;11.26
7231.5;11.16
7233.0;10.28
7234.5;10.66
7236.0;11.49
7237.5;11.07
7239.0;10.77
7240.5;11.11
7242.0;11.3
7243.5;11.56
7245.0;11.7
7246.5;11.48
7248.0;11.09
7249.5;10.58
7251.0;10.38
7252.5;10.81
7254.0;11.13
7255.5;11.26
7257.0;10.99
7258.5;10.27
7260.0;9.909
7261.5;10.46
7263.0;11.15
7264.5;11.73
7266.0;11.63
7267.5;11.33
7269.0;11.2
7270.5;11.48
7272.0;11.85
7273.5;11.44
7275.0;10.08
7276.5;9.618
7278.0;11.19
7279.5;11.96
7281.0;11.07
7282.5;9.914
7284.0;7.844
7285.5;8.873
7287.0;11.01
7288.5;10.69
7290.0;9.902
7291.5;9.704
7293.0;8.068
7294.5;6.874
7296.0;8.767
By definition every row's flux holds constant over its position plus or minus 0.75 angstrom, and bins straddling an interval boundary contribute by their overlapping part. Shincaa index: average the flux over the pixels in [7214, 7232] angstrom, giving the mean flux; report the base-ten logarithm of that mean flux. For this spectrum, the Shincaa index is 0.98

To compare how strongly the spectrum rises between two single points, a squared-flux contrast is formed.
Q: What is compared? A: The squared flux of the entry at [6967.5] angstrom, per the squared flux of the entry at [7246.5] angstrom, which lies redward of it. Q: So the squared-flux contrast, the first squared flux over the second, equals 1.21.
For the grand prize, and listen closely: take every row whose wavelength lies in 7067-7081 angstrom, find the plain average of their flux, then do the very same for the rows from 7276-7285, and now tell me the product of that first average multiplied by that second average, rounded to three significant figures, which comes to 111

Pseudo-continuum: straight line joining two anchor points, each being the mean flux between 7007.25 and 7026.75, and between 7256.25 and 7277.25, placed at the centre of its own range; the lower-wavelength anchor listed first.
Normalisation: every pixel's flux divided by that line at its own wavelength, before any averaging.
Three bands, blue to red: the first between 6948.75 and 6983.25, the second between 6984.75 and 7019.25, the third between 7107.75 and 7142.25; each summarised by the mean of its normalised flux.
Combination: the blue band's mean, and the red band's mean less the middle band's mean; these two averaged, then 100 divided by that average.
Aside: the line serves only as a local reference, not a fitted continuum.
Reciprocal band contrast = 217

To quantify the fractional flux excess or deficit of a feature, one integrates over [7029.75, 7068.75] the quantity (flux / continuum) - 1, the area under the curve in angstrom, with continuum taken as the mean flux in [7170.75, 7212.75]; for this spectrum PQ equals 1.5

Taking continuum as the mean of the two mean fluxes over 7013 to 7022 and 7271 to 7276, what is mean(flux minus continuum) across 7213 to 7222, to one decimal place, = -2.2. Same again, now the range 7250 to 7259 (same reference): -0.5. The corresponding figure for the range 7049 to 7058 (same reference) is 0.2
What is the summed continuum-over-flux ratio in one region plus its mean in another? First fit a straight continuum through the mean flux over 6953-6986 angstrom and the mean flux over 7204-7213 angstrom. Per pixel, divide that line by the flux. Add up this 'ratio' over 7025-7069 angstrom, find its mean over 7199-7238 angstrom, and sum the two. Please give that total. 30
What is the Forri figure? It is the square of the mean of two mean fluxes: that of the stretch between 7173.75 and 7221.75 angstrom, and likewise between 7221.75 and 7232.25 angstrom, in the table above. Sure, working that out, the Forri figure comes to 108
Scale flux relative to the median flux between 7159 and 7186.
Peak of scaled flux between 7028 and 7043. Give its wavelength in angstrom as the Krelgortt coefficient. 7033.5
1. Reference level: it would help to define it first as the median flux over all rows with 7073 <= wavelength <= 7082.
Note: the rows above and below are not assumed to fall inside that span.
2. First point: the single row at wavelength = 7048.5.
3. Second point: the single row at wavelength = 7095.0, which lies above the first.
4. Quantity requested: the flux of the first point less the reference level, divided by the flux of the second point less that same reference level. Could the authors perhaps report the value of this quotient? 2.1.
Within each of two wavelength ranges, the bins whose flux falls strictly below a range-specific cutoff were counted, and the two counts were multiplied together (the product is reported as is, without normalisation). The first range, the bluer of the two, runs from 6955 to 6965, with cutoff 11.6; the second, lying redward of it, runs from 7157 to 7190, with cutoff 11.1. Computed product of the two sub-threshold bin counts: 55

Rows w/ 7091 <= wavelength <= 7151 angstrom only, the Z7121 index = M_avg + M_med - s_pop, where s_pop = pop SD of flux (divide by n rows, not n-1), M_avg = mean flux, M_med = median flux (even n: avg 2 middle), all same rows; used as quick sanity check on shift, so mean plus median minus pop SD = 20.1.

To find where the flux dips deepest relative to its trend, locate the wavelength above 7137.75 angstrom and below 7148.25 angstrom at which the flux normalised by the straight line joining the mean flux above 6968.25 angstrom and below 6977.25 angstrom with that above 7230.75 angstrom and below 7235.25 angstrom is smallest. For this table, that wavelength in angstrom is 7144.5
